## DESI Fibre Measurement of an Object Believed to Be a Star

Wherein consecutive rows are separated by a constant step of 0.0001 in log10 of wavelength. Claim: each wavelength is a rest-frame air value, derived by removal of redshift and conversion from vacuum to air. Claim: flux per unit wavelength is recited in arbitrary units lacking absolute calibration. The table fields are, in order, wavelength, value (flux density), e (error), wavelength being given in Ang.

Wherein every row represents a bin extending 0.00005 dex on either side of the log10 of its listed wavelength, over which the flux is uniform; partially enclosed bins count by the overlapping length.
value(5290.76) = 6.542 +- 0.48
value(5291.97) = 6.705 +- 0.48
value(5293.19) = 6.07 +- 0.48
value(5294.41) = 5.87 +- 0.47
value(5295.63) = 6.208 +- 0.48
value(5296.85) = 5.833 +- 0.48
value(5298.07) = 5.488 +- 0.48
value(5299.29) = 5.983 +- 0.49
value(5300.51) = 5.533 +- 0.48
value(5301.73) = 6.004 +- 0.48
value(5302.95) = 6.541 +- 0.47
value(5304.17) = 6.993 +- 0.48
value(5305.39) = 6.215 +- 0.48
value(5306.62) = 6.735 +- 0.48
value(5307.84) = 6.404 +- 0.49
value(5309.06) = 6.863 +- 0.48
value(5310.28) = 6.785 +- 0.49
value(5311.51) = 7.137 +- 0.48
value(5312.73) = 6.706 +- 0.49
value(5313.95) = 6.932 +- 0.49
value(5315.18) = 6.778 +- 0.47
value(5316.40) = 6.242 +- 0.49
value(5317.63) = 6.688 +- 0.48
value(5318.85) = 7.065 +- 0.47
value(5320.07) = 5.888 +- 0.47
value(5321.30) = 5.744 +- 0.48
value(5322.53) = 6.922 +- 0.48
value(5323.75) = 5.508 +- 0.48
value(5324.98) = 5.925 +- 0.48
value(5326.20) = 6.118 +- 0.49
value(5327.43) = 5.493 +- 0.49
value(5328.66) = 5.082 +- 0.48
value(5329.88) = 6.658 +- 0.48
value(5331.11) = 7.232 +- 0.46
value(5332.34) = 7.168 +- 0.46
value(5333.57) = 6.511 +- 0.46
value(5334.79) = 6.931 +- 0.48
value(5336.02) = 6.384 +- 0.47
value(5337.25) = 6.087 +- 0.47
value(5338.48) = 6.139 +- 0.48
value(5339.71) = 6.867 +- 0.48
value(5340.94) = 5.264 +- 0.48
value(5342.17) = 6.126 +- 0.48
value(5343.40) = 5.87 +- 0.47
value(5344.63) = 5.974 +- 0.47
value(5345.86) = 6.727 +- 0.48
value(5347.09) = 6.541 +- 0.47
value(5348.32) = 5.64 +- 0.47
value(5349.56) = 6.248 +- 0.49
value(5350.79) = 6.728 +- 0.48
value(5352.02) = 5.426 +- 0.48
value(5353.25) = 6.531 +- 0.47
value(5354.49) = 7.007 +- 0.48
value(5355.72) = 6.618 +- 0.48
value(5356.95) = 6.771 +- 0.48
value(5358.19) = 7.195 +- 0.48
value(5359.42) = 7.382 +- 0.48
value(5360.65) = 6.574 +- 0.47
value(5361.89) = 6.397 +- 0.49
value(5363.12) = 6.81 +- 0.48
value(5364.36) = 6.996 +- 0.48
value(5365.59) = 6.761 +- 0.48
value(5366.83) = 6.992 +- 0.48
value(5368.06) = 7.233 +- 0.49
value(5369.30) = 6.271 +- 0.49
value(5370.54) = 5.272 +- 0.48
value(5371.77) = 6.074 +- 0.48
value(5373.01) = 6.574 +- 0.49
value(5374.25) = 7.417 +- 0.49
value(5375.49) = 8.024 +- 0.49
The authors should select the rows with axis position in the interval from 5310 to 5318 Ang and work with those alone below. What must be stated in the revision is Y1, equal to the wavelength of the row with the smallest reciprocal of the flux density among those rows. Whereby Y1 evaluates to 5311.51 Ang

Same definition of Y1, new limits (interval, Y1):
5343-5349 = 5345.86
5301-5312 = 5311.51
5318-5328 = 5318.85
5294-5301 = 5295.63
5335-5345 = 5339.71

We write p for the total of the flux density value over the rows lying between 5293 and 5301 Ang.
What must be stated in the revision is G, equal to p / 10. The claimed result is 4.1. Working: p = 41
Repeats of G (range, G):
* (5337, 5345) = 4.2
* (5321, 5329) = 4.1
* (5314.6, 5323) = 4.5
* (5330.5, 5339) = 4.6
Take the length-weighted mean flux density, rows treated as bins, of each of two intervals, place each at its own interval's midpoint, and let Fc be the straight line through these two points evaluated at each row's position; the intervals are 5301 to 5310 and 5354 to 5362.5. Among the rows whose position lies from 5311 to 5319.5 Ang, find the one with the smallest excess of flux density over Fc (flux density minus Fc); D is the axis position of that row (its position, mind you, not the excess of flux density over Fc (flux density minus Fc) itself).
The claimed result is 5316.40 Ang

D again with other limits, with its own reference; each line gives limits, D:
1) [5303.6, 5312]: 5305.39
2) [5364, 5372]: 5370.54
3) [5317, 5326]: 5323.75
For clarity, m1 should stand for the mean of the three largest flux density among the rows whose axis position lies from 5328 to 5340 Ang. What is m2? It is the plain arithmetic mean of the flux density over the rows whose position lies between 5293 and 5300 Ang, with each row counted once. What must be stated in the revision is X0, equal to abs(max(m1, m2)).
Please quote 7.11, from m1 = 7.1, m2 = 5.9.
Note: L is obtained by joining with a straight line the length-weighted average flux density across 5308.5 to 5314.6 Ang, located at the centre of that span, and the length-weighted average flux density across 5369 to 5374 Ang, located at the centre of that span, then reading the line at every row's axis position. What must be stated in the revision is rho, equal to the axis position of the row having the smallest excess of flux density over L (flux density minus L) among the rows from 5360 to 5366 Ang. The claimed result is 5361.89 Ang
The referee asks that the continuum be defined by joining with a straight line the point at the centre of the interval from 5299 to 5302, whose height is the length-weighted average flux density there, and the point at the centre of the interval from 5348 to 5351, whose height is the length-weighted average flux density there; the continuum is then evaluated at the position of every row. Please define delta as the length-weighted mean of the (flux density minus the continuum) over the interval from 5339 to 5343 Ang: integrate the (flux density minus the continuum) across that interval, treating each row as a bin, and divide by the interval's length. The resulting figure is 0.0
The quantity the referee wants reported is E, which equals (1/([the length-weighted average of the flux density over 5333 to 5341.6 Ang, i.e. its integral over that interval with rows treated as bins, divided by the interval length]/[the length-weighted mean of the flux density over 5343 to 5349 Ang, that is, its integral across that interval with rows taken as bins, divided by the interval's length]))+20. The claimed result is 21.0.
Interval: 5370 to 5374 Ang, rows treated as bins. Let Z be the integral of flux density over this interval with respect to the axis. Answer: 24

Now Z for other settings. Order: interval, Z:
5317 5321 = 26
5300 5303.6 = 22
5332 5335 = 21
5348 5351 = 19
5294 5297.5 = 21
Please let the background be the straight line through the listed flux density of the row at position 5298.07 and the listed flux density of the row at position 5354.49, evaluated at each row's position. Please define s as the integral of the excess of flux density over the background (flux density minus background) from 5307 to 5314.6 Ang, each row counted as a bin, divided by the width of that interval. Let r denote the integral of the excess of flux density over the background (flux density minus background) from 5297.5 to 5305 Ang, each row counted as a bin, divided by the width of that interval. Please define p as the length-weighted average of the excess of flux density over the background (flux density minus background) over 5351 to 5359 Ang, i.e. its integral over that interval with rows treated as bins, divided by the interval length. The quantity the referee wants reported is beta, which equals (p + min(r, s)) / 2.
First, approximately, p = -0.4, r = 0.5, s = 0.97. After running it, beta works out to 0.06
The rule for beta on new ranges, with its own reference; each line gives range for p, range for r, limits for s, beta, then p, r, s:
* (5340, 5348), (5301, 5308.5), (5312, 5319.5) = 0.07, -0.6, 0.8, 0.77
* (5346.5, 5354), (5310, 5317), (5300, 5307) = 0.00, -0.7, 0.9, 0.70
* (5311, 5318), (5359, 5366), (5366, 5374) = -0.08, 0.8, -0.4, -0.97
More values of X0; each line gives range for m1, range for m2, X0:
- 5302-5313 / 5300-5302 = 7.00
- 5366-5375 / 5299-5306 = 7.21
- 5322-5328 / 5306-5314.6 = 6.79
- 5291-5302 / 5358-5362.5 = 6.89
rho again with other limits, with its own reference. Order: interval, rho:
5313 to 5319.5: 5316.40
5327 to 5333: 5328.66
